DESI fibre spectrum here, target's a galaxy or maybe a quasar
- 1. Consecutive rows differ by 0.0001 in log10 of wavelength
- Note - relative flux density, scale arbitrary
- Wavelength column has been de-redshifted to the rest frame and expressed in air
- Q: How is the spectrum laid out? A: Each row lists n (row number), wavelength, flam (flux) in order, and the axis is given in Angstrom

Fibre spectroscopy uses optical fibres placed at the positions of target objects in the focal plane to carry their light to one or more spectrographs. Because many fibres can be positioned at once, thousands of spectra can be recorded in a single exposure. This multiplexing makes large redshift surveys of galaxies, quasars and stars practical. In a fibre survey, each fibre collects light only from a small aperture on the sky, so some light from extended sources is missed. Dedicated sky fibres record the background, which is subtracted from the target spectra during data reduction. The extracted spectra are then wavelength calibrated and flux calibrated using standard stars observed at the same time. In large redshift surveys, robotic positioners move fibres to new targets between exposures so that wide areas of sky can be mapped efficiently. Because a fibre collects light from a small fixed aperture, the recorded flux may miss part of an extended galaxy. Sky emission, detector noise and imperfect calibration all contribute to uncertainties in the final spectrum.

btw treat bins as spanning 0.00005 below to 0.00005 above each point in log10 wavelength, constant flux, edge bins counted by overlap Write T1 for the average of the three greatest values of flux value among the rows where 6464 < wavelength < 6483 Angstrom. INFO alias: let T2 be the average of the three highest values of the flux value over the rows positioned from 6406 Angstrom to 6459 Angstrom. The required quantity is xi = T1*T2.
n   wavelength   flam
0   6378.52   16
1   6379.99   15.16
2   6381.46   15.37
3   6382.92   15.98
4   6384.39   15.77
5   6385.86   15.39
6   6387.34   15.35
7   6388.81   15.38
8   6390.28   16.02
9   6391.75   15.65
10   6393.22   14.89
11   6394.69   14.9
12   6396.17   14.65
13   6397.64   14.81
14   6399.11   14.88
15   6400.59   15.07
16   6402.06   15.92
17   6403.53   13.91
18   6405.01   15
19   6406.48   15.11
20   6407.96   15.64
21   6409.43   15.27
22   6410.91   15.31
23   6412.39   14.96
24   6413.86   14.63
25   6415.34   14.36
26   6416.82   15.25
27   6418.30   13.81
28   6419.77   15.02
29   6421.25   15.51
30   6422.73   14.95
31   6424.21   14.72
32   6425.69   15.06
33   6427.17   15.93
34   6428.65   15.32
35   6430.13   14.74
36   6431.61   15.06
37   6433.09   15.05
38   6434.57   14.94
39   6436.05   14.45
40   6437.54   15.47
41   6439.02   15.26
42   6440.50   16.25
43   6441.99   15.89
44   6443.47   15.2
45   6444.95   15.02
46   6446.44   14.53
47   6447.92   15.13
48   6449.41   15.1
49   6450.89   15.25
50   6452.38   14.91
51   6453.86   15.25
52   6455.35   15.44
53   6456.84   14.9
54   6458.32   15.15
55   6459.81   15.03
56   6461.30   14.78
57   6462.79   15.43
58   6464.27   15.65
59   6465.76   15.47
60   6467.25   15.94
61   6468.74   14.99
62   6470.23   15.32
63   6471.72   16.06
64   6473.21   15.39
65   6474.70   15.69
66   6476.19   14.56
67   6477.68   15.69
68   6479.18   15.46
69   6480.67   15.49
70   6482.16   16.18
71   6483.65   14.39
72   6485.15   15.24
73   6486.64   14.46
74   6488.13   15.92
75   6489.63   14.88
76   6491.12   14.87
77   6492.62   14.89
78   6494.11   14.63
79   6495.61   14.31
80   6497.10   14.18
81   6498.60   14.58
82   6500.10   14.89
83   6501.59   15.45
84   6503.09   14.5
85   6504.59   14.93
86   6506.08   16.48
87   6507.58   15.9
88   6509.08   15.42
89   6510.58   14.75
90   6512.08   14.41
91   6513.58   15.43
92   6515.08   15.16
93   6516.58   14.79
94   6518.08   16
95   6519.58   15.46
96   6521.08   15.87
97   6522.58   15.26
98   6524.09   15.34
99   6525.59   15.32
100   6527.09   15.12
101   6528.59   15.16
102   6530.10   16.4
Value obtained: 257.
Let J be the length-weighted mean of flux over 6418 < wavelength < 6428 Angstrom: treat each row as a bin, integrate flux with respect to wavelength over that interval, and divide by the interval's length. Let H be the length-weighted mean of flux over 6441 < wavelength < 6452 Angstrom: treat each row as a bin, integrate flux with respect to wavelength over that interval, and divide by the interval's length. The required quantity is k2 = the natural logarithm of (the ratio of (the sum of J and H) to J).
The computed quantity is 0.697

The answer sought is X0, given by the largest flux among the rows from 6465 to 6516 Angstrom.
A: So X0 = 16.48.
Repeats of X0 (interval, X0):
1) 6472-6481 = 15.69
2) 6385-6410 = 16.02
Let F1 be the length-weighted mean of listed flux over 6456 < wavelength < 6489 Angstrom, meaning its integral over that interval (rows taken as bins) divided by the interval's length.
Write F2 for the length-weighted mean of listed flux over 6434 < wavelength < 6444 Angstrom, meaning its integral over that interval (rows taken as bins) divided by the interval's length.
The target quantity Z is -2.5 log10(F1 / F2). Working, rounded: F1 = 15.3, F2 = 15.4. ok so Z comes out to 0.002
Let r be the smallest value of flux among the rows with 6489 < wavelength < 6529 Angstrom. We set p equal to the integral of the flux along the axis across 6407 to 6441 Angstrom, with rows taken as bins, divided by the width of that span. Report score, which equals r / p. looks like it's 0.941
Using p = 15.1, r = 14.18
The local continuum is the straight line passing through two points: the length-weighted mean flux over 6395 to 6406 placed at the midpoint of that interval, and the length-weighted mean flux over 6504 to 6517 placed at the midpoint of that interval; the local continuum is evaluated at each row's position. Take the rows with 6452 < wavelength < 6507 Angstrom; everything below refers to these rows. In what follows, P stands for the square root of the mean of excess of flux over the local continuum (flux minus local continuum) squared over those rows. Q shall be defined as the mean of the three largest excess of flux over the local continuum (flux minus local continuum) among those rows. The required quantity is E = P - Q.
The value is -0.5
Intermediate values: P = 0.56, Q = 1.0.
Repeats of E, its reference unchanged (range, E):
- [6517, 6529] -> -0.1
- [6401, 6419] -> -0.1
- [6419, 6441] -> -0.4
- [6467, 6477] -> -0.2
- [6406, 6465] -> -0.6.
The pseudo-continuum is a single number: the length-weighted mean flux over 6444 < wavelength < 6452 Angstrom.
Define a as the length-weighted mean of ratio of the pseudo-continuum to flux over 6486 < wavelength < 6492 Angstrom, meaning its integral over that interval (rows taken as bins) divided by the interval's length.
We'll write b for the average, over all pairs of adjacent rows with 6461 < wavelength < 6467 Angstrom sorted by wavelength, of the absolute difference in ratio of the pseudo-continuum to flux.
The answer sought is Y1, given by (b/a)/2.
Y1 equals 0.011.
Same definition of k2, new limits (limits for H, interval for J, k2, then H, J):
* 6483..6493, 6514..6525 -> 0.678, 14.9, 15.4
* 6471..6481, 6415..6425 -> 0.715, 15.5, 14.8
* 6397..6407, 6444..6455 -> 0.690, 15.0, 15.0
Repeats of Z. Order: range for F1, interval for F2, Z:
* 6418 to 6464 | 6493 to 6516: -0.010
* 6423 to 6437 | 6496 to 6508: 0.003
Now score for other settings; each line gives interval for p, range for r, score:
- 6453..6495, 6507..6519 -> 0.945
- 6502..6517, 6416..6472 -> 0.909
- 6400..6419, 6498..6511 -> 0.970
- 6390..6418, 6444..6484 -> 0.958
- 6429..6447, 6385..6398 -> 0.966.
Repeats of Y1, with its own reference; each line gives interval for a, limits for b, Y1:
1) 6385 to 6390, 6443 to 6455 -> 0.011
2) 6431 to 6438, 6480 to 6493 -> 0.027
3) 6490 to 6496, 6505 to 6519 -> 0.020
